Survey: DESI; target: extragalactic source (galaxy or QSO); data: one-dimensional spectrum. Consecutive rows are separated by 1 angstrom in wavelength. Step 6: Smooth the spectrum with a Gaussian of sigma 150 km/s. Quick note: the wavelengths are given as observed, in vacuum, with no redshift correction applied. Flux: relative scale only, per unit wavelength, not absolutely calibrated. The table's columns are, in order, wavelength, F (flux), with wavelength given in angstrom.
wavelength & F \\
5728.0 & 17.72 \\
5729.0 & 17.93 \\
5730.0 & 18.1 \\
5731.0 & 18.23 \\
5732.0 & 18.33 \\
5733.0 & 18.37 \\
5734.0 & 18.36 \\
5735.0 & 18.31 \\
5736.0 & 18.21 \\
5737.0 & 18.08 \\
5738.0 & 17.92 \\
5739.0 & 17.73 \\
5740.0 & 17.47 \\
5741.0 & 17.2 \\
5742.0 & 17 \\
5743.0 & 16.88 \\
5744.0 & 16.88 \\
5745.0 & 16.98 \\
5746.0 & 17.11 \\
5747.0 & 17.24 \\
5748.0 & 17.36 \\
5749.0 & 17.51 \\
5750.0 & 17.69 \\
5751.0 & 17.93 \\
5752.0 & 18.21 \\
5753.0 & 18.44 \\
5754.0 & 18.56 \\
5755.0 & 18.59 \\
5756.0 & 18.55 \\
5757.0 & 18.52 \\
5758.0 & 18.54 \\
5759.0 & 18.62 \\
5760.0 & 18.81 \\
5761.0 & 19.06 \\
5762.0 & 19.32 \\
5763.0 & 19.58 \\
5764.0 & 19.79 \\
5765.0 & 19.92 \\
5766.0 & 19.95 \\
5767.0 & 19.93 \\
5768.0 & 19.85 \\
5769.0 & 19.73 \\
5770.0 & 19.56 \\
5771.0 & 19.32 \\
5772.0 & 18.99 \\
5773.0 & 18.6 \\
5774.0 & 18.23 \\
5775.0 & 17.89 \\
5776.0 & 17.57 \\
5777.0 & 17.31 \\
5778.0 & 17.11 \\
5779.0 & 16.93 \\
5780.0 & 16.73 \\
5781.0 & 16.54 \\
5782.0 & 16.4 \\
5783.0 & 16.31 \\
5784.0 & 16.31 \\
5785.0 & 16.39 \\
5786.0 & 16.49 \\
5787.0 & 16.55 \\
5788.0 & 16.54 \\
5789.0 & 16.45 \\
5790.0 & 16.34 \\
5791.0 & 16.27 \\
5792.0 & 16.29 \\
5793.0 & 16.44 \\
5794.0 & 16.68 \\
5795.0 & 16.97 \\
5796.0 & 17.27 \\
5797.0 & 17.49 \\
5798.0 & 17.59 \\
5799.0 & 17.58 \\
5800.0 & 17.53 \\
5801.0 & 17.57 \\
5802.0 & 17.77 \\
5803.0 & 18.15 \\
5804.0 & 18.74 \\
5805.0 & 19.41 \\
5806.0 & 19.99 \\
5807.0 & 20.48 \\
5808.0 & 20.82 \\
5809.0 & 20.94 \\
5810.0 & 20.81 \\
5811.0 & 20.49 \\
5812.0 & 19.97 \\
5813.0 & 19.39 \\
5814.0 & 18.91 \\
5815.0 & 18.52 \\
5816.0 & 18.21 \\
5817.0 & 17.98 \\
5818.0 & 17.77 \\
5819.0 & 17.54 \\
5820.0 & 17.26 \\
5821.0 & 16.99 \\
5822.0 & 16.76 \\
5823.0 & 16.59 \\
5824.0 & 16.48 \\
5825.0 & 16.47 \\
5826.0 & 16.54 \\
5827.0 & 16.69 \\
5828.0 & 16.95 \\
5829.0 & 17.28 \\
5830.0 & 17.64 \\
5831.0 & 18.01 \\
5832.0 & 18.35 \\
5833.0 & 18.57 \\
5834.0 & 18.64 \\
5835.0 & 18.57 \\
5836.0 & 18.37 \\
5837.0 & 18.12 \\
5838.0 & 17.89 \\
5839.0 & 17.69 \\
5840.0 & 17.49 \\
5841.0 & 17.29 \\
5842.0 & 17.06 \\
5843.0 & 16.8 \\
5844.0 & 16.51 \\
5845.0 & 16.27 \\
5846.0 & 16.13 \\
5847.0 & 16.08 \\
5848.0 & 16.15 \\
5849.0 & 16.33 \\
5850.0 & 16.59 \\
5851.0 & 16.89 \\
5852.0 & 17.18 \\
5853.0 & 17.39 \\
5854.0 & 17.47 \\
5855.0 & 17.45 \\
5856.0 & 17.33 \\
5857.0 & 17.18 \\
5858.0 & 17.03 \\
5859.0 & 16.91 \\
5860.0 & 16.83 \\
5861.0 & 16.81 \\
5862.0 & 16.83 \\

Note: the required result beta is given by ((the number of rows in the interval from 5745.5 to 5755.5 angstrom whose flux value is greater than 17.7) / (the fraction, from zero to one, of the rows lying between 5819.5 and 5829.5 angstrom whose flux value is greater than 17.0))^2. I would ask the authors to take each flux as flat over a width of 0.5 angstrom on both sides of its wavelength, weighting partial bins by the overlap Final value 625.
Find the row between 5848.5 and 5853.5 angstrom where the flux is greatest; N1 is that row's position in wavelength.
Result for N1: 5853.0 angstrom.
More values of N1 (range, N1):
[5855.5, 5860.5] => 5856.0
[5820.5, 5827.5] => 5821.0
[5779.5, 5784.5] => 5780.0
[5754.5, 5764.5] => 5764.0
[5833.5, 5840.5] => 5834.0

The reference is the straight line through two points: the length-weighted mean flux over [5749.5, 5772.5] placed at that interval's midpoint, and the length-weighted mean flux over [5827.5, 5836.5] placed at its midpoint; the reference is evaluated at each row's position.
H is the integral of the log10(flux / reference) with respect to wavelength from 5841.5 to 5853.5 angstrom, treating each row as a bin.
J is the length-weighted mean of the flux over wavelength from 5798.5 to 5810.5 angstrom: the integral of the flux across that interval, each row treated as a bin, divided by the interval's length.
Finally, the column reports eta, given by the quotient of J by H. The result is -52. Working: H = -0.37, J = 19.1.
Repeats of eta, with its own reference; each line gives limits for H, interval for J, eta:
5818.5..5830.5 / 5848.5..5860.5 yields -47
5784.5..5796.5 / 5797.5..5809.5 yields -31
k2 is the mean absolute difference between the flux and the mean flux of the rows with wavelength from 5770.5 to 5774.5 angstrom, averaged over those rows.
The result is 0.37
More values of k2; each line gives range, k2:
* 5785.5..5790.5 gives 0.06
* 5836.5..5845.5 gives 0.51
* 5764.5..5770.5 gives 0.12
